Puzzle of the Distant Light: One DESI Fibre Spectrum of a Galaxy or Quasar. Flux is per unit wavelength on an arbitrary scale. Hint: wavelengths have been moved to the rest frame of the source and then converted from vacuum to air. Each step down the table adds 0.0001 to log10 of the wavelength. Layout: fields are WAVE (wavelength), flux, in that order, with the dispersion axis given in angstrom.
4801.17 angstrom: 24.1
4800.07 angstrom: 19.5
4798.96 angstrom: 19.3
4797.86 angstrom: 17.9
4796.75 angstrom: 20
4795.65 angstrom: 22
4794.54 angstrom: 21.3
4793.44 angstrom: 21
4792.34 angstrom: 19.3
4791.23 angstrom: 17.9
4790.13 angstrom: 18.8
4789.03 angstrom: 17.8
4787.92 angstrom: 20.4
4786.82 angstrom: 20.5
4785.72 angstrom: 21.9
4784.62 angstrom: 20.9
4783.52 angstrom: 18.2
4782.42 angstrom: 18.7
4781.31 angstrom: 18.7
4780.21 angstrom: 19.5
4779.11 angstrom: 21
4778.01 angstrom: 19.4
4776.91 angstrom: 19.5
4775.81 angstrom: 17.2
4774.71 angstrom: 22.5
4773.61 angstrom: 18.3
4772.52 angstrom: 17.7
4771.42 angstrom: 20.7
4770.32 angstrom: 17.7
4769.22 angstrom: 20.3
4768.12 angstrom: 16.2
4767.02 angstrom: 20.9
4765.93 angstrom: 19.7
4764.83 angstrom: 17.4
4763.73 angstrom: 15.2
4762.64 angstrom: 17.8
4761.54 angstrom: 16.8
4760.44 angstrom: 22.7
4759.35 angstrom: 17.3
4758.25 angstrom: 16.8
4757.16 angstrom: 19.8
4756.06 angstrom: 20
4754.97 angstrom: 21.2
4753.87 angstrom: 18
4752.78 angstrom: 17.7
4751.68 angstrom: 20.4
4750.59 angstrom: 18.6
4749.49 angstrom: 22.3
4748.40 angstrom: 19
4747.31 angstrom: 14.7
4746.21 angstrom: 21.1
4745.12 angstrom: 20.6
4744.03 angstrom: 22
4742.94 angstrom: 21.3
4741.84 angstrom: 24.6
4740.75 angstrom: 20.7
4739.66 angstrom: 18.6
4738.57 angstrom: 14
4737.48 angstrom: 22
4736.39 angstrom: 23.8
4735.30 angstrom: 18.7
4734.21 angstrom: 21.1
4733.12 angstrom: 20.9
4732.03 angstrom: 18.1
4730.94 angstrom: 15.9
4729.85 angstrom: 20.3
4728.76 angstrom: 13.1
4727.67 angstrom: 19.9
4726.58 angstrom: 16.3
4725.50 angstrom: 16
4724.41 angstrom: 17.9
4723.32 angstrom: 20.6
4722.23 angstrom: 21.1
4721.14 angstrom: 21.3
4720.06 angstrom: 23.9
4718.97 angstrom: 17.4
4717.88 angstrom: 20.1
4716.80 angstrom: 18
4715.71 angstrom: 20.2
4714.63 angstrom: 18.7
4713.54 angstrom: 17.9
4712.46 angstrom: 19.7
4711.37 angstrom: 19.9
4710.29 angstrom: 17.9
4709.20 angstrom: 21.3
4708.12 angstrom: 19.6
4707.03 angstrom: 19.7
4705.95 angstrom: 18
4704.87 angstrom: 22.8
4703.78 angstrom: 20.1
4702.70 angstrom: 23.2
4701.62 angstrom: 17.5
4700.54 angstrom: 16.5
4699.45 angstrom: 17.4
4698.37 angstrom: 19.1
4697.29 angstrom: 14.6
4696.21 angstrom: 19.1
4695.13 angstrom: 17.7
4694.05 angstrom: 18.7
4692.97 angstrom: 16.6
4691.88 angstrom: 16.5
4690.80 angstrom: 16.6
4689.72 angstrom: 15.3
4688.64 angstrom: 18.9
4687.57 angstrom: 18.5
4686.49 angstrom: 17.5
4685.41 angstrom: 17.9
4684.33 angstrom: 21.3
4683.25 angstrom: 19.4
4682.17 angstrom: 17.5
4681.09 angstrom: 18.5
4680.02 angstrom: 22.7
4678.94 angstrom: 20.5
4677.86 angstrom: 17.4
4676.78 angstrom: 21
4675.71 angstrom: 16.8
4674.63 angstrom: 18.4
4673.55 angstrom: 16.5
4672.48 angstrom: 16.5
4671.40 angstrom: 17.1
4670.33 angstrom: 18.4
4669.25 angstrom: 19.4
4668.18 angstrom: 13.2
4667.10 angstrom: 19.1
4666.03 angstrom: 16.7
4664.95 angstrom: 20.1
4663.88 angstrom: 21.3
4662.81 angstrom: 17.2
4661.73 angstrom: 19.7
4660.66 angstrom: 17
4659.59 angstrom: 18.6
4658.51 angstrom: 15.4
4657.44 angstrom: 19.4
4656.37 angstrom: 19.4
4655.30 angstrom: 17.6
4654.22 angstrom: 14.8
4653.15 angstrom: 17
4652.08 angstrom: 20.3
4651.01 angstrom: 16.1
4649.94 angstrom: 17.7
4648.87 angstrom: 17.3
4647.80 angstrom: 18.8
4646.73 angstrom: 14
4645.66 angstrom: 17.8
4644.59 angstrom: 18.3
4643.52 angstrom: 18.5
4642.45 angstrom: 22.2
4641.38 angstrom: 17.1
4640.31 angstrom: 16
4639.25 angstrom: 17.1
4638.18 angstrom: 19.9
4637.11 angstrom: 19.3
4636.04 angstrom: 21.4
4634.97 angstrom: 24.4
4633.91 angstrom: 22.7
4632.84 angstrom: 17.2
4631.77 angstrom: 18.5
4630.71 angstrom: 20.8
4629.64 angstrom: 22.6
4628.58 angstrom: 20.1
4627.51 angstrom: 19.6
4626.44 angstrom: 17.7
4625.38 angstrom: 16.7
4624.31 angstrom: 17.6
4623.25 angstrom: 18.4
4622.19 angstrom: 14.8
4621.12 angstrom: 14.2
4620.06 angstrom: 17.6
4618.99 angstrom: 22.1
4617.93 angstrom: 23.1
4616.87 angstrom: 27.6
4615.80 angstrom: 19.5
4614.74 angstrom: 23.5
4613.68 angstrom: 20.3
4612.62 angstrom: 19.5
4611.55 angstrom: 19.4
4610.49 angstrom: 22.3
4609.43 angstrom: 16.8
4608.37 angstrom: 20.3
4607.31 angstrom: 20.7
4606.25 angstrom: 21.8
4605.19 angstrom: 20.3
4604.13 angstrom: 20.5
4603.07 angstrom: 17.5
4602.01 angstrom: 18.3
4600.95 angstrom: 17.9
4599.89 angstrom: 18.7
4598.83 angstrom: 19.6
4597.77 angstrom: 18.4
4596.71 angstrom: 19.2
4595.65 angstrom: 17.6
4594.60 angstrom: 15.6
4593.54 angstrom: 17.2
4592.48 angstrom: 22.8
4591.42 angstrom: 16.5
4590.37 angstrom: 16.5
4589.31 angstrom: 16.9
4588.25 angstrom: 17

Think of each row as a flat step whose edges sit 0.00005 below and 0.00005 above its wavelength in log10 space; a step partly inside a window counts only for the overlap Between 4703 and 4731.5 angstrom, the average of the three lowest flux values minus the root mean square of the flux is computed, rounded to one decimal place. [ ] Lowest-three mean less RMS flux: -4.3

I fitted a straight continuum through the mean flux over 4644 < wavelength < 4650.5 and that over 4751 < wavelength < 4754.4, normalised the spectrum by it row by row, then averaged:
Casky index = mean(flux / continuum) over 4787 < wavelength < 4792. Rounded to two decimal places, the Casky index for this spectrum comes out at 0.98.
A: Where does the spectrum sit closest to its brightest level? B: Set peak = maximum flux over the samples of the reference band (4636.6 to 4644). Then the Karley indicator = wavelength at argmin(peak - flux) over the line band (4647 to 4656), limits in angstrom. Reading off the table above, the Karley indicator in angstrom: 4652.08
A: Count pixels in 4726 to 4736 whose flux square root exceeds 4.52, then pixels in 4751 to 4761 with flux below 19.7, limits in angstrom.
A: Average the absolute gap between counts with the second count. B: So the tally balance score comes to 3.0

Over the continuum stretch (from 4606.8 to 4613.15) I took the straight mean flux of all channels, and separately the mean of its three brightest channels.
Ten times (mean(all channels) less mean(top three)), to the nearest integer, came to -13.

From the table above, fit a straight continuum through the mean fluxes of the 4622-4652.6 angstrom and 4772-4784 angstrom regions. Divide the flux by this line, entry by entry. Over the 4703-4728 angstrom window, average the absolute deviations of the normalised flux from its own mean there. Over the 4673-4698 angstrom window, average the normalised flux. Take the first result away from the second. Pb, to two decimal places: 0.88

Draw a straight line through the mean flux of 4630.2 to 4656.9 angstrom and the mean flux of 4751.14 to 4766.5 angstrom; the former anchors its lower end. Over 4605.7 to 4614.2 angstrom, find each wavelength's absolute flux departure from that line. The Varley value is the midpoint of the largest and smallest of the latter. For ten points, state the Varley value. 2.3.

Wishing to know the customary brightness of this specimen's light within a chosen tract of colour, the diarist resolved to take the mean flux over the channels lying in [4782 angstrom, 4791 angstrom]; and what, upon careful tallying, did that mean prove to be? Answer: 19.6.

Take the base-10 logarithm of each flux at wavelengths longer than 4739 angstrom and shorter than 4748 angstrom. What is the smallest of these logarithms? 1.17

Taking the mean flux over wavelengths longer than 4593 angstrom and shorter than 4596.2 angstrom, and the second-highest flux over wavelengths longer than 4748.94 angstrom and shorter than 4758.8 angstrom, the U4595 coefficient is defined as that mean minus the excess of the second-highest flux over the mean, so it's 12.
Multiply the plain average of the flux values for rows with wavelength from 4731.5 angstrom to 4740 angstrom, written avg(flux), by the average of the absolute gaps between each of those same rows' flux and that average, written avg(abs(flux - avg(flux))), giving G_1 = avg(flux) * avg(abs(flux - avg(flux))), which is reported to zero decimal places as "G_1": 45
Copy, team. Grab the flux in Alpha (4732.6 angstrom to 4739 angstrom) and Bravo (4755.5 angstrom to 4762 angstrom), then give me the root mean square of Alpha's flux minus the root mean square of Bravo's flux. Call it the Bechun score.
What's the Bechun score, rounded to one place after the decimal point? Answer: 1.3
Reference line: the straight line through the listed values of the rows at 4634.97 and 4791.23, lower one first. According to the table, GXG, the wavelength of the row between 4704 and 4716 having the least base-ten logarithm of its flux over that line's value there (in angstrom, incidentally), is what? 4705.95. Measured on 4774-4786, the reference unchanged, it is 4775.81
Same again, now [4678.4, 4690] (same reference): 4689.72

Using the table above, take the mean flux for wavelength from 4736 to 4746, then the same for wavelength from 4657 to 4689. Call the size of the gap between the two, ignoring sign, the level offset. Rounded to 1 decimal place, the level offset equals 2.4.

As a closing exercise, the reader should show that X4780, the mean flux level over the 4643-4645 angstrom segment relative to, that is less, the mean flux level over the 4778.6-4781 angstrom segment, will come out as -2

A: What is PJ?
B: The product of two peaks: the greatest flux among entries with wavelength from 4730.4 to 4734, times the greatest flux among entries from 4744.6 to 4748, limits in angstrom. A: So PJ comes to 441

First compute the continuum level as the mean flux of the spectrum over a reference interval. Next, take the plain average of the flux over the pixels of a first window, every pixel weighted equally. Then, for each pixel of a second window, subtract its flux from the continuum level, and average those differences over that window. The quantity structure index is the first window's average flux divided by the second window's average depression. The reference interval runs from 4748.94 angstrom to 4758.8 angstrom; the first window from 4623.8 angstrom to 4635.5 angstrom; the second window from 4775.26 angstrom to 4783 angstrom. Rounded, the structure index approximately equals 71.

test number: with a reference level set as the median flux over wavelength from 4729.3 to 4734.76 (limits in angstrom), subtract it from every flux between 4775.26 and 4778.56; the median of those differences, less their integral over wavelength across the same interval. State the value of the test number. 4.4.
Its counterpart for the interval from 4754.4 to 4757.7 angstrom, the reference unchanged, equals -0.4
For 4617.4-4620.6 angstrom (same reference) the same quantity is -0.2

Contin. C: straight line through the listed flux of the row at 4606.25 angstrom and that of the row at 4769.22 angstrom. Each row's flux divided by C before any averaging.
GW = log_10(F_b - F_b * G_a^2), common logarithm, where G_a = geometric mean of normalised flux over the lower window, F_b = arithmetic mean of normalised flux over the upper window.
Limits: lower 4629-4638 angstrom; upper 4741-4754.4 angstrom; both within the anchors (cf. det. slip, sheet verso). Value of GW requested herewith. -1.14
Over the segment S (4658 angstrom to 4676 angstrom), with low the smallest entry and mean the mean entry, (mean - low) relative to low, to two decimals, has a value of 0.34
